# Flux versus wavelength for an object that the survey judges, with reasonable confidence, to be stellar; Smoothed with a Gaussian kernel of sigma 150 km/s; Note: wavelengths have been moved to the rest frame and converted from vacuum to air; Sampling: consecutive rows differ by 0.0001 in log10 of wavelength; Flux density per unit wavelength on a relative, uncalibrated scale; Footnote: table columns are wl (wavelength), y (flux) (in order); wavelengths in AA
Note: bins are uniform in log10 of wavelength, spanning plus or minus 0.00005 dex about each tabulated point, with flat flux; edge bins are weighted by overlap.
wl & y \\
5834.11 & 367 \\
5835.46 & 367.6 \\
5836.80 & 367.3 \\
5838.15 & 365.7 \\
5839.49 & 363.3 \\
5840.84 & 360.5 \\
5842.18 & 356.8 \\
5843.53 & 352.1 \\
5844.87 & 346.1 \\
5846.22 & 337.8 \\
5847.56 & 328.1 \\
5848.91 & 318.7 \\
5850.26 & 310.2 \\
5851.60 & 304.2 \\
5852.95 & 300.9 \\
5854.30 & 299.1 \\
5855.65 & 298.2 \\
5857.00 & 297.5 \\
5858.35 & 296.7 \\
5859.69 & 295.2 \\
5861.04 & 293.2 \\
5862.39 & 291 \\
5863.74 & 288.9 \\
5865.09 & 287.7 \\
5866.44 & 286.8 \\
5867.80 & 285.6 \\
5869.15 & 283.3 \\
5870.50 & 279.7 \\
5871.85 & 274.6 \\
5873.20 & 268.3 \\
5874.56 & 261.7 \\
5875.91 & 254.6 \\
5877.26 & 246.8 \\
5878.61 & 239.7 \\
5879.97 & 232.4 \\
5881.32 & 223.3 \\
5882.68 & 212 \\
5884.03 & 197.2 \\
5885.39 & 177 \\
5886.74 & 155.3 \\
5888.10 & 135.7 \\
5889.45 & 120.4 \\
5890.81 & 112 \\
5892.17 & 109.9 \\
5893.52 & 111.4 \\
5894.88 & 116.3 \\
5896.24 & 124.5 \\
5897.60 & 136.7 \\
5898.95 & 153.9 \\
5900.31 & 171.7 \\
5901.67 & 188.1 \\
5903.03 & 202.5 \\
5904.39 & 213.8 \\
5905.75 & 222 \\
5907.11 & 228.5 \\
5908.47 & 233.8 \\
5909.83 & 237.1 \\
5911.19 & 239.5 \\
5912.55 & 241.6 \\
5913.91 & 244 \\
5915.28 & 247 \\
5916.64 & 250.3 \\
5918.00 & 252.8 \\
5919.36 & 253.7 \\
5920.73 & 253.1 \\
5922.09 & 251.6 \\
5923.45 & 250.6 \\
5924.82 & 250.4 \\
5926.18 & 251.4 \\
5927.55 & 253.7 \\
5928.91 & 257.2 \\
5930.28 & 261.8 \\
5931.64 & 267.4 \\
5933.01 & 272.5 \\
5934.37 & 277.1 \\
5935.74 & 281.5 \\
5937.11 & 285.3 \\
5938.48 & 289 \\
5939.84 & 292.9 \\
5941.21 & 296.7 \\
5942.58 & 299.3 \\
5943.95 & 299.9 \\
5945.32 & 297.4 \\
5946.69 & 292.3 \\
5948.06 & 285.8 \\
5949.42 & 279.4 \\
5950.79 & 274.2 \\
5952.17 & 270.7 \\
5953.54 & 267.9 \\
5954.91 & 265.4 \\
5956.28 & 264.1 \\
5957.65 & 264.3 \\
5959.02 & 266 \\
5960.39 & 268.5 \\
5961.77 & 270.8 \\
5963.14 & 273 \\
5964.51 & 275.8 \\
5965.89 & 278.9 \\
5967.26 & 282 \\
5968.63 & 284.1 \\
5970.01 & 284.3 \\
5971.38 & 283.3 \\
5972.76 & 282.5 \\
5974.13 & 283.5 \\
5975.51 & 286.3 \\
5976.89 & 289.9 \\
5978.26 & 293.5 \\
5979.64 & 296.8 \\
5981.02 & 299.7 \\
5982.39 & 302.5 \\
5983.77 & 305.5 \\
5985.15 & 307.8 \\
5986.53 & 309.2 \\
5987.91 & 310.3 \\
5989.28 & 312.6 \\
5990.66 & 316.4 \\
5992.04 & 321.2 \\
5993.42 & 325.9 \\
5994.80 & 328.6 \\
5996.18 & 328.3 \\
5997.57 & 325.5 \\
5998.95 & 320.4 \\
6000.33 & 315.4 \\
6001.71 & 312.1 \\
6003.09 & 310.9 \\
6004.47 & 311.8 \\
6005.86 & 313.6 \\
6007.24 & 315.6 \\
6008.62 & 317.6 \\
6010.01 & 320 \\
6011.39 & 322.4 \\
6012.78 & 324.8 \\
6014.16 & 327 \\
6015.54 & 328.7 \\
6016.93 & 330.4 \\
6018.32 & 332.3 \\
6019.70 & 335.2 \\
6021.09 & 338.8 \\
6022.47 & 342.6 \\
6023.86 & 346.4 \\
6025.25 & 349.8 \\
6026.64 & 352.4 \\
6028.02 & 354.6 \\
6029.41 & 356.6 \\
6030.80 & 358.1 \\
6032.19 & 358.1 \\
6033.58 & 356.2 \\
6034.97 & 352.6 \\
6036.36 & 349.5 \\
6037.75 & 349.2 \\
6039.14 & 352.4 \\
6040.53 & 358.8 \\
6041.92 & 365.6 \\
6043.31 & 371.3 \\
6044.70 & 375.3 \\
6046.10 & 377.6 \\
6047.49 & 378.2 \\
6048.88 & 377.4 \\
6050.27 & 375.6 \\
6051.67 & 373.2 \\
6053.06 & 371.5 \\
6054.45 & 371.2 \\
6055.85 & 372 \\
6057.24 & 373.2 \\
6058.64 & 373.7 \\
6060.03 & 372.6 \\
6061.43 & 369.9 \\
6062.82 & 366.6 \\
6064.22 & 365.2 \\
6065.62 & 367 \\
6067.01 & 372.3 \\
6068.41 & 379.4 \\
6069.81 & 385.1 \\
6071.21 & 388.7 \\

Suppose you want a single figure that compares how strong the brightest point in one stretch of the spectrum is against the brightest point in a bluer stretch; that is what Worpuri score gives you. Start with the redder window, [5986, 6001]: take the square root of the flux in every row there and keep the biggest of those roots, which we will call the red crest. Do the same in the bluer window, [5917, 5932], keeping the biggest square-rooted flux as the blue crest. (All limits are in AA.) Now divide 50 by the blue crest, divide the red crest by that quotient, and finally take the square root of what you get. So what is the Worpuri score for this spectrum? 2.43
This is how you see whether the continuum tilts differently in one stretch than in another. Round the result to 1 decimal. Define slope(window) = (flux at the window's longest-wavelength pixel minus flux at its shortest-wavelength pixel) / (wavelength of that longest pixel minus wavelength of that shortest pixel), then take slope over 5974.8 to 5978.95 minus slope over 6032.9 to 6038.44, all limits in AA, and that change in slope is 4.3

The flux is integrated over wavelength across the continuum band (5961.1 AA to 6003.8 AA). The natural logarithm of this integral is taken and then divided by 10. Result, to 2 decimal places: 0.95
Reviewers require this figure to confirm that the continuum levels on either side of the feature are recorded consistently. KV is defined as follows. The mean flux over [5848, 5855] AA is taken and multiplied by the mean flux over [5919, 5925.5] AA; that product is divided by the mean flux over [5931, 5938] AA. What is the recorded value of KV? 279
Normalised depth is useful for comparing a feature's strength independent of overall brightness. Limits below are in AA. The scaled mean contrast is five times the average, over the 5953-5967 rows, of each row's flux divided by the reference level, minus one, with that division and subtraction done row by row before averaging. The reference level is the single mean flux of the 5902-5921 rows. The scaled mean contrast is 0.7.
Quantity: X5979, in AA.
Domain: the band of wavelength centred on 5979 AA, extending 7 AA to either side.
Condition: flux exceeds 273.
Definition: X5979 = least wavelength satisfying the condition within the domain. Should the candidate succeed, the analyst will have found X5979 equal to 5972.76 AA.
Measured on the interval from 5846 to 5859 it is 5846.22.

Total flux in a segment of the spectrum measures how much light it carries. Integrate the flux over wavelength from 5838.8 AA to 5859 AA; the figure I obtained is 6559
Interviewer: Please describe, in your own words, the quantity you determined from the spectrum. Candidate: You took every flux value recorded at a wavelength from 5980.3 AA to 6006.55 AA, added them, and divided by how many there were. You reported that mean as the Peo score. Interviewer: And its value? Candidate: 315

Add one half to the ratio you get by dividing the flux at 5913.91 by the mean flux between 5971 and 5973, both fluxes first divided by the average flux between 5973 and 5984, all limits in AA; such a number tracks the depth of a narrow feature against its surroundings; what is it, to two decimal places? 1.36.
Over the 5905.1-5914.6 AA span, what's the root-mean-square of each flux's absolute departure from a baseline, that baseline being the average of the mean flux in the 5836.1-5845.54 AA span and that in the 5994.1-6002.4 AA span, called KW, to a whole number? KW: 105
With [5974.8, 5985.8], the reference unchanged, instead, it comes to 43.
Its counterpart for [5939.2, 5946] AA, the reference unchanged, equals 43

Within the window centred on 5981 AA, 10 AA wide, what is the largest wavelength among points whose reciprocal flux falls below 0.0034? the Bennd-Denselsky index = 5985.15 AA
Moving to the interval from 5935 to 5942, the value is 5941.21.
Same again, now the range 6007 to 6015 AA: 6014.16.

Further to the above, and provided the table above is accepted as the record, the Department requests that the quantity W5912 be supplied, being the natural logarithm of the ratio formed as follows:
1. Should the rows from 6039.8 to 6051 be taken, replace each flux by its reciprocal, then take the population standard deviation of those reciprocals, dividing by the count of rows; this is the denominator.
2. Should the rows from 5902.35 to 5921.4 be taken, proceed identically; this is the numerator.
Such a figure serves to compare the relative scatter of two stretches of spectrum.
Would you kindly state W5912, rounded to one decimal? 1.8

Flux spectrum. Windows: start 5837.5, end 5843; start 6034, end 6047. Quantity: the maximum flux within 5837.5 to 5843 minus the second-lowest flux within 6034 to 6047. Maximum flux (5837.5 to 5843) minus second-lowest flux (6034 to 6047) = 16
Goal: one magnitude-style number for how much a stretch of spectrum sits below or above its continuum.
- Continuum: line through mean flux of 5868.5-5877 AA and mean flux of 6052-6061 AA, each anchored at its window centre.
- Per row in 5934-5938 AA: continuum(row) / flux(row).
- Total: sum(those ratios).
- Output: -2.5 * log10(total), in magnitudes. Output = -1.28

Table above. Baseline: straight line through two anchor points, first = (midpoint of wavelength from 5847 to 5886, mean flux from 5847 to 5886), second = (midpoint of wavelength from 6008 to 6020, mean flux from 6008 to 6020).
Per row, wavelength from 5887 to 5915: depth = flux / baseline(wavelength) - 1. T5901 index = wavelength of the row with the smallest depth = 5892.17 AA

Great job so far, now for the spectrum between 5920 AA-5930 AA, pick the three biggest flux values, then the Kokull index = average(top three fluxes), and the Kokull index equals 255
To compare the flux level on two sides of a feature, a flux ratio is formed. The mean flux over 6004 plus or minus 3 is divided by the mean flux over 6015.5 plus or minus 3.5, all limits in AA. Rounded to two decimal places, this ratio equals 0.95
